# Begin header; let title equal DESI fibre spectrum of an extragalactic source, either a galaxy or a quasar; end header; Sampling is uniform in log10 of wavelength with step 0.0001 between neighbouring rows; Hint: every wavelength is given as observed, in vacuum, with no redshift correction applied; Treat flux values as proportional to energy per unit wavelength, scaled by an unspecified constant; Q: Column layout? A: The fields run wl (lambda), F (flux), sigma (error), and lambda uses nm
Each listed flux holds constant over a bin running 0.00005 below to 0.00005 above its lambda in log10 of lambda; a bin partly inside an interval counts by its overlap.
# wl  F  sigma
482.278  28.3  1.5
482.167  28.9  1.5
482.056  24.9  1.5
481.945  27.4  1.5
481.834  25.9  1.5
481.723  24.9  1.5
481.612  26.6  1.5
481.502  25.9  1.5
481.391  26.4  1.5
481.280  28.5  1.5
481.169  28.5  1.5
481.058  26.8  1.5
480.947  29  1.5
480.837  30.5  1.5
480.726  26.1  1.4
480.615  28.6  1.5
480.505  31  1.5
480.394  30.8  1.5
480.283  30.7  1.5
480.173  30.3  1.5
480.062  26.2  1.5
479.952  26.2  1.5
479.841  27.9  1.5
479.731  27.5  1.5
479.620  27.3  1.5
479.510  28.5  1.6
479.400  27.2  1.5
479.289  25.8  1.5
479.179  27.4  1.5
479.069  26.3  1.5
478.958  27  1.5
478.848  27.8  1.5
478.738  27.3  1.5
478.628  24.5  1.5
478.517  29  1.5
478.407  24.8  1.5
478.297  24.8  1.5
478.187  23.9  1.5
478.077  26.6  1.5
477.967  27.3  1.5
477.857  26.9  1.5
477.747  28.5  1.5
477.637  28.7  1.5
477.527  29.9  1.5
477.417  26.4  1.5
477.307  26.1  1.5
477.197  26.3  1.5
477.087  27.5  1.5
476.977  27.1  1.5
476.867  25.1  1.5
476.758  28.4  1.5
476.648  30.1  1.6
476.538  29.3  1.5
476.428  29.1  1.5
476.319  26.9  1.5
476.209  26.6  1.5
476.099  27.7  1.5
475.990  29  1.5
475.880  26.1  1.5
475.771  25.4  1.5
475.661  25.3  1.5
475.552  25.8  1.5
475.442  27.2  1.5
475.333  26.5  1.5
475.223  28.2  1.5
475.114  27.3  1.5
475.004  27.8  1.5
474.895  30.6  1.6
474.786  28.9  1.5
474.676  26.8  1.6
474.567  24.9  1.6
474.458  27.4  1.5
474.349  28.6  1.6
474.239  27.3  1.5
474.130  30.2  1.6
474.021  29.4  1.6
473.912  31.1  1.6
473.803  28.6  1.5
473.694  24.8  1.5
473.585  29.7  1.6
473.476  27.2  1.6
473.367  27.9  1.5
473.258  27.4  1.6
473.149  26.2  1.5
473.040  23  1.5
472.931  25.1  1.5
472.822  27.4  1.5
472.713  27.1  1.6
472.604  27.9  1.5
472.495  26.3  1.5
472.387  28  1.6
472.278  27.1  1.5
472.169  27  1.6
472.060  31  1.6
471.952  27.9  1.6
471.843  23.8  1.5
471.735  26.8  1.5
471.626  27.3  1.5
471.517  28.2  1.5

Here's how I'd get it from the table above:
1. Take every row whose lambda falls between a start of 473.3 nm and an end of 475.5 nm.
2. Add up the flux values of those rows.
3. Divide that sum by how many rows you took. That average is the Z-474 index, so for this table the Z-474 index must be 28.0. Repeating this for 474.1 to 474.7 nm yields 27.5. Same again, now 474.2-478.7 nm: 27.2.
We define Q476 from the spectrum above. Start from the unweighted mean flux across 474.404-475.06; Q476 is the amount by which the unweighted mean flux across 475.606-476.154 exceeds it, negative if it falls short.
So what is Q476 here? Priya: -1.0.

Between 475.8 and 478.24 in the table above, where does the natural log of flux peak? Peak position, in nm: 476.648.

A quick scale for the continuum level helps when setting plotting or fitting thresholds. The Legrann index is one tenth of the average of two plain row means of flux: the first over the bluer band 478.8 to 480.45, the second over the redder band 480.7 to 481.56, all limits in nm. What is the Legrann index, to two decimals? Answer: 2.78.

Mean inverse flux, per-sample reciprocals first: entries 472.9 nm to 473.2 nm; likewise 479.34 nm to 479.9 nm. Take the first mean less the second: 0.0044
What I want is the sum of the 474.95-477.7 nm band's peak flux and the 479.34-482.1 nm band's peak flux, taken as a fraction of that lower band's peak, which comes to 2.03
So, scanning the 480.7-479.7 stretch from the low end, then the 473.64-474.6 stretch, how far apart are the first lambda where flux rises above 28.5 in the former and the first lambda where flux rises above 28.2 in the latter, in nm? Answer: 6.37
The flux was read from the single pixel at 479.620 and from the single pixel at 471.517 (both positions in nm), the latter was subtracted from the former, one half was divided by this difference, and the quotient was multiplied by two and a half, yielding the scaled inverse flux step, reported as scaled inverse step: -1.4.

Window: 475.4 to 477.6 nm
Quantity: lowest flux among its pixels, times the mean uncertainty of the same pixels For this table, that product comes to 38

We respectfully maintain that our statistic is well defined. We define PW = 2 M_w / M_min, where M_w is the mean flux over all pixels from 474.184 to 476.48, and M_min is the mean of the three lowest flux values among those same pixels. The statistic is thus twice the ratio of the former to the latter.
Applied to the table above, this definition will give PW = 2.17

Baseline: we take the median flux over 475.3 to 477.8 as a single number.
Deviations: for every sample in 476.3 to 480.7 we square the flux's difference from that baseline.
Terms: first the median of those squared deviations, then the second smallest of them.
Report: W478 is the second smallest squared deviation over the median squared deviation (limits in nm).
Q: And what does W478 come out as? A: 0.01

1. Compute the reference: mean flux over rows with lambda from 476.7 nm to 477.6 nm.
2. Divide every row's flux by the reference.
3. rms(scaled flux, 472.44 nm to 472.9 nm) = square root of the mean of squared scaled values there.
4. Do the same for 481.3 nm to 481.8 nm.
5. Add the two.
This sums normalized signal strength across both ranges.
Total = 1.96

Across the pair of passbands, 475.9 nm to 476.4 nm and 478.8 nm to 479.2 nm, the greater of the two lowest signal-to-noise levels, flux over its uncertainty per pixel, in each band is 17.7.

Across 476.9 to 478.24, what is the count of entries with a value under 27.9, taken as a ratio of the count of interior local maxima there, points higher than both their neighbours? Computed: 3.0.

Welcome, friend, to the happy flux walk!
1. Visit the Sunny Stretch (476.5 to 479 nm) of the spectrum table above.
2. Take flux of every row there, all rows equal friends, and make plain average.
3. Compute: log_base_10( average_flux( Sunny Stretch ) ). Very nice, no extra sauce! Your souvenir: 1.43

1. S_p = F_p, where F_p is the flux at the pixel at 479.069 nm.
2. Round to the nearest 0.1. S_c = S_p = 26.3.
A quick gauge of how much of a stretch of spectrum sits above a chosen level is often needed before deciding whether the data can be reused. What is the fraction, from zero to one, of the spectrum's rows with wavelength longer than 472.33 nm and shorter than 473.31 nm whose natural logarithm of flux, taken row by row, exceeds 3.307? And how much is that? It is 0.44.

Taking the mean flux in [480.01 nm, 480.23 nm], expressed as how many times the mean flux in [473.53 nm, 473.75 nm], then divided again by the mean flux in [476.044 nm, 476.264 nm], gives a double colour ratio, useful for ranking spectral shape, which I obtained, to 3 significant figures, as 0.0382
